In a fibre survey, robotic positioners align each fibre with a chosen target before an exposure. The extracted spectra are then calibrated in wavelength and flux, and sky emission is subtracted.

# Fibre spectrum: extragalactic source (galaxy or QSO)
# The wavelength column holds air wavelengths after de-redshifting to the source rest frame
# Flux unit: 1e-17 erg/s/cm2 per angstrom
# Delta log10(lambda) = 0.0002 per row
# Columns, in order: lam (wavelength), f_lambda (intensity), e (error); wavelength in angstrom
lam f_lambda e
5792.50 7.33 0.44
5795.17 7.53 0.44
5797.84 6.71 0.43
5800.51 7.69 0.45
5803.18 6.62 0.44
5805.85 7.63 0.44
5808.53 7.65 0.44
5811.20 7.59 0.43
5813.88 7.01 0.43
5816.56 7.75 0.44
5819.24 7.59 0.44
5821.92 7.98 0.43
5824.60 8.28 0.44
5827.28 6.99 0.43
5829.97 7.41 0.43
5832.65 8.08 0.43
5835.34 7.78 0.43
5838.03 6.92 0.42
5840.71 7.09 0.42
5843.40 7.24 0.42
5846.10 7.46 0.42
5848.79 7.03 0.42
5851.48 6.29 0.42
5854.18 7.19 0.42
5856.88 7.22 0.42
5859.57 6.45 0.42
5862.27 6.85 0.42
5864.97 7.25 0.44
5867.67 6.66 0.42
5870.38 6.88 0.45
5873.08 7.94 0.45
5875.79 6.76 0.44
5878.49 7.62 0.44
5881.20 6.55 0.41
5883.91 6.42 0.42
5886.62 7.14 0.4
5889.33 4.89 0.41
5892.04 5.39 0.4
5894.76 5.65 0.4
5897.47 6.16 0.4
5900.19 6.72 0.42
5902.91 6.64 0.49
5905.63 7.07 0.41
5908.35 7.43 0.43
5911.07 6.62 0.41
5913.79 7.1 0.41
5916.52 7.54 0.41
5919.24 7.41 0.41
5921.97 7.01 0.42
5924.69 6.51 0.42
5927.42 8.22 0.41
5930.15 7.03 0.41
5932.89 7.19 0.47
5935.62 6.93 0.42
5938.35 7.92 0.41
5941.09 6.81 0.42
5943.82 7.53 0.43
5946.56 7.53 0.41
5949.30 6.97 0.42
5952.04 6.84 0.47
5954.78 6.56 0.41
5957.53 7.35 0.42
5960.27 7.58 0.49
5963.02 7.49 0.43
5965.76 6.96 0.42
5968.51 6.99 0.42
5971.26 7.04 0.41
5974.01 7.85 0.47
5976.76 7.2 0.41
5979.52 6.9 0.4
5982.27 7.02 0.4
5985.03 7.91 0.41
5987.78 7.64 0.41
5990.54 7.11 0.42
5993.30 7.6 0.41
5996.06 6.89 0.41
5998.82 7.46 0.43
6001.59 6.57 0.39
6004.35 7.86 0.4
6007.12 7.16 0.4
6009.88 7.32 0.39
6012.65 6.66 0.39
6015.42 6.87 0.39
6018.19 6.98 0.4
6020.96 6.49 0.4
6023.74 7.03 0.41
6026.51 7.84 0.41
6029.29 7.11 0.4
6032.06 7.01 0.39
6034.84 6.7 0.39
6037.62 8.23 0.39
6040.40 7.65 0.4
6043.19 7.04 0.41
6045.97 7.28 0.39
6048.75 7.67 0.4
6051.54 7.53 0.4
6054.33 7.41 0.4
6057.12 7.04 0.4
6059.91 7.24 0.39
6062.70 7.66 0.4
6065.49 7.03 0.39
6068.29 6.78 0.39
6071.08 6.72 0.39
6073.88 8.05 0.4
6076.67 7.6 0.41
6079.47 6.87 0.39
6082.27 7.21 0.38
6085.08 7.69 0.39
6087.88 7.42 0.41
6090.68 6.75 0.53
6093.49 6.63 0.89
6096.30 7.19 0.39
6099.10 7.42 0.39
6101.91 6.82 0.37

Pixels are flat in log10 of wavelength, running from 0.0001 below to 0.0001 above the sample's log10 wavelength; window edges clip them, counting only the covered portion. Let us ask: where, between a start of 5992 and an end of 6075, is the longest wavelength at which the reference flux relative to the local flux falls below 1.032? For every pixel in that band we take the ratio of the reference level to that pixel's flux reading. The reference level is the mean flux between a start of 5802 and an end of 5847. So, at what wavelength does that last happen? 6073.88 angstrom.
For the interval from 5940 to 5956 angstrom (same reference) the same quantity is 5946.56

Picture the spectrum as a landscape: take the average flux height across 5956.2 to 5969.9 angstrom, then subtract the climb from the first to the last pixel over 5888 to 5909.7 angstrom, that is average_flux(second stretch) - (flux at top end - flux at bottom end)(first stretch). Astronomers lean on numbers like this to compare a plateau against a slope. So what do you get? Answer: 4.7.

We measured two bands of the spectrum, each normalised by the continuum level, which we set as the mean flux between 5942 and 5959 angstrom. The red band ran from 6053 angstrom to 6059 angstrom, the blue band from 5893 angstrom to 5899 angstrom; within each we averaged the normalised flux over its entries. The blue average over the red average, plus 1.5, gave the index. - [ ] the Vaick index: 2.32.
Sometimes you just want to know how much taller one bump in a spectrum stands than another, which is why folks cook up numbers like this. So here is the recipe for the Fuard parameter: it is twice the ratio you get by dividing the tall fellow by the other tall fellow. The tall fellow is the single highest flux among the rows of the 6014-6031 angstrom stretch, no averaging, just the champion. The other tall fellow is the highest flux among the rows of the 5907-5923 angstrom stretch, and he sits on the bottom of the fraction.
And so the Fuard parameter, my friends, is 2.08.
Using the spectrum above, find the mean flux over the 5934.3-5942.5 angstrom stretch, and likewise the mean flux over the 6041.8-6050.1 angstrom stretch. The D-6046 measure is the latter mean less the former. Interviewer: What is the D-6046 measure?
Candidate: 0.11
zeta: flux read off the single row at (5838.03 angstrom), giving 6.92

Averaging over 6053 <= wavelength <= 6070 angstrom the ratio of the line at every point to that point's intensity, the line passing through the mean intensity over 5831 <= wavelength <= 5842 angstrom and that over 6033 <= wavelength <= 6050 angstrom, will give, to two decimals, 1.03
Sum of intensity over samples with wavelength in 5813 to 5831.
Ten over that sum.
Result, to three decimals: 0.189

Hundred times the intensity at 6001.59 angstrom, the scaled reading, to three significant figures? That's 657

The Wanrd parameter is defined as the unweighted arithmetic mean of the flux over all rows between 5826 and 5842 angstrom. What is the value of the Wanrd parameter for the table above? 7.38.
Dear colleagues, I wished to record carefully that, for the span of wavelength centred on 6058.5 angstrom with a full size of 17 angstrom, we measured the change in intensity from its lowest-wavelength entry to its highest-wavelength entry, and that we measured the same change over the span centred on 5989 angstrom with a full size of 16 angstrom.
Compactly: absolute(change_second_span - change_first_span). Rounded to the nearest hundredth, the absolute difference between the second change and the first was 0.37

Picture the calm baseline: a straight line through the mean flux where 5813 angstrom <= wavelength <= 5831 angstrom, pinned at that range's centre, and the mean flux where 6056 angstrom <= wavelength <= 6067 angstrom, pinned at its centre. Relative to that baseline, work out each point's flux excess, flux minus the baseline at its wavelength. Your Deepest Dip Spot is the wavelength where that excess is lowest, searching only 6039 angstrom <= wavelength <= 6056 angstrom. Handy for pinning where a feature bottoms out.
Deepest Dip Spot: 6043.19 angstrom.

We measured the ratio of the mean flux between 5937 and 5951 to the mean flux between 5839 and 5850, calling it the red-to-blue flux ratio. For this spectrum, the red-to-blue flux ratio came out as 1.02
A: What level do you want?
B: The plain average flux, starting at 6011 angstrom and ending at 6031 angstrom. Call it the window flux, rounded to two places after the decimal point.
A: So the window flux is 7.00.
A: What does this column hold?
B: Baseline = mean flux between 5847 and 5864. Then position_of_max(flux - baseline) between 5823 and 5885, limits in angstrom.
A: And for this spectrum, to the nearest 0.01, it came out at 5824.60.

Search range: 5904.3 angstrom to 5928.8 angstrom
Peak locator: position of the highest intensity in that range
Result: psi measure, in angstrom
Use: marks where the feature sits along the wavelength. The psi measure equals 5927.42 angstrom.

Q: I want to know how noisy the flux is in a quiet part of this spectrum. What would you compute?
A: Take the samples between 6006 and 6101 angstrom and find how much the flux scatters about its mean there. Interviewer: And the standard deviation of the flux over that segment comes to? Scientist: 0.42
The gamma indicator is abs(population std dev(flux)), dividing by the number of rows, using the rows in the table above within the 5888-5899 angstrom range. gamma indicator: 0.46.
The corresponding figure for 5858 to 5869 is 0.29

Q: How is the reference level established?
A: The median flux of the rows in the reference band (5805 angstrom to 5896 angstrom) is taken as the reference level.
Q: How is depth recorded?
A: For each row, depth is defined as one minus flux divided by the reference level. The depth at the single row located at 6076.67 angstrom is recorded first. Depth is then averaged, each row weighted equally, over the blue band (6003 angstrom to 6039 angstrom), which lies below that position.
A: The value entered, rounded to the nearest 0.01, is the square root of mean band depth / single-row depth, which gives 0.14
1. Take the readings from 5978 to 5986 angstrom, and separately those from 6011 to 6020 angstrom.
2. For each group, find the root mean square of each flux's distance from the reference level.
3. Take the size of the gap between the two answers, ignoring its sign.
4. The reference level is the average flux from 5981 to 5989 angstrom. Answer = 0.19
